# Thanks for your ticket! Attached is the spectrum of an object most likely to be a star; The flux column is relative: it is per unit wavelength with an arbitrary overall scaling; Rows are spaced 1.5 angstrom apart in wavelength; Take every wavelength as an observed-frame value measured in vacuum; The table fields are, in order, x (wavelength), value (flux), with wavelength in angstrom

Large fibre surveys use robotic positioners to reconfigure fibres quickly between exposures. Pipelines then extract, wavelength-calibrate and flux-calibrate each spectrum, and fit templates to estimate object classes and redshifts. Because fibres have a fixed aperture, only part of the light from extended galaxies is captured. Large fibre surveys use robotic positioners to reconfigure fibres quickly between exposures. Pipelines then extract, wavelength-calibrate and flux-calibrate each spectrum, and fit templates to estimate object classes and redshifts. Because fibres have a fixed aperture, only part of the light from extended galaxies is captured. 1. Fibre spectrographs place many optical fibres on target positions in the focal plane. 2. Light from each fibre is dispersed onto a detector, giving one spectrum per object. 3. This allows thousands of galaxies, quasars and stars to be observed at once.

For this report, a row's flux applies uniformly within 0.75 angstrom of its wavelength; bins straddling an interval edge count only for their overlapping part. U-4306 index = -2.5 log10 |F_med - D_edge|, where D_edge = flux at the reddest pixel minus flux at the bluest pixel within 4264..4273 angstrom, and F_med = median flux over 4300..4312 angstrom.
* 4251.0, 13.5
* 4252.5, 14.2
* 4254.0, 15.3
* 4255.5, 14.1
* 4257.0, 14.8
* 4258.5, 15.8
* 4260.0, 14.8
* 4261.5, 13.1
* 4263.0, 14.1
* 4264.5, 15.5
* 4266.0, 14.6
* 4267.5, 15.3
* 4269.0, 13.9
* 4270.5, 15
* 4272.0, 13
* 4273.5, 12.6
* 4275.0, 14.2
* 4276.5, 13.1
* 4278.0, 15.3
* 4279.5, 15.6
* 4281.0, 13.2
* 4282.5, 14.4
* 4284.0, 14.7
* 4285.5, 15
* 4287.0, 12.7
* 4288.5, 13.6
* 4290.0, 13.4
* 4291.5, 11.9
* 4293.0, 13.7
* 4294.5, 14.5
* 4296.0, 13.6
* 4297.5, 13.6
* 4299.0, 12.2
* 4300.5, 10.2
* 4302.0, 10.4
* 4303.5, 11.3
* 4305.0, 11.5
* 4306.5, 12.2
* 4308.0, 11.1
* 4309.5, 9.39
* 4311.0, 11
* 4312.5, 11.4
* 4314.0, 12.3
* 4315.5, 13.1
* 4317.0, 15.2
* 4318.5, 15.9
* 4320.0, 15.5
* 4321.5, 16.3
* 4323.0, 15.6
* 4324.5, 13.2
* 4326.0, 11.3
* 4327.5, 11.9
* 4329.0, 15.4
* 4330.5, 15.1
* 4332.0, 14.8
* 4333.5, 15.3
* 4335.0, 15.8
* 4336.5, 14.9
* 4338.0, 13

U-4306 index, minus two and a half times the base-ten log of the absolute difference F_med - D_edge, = -2.83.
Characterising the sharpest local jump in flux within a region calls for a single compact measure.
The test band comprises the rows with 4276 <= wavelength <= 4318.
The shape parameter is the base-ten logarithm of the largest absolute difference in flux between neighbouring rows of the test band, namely 0.38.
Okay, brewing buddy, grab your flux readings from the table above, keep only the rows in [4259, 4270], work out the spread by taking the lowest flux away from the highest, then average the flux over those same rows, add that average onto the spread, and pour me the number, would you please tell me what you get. 16.9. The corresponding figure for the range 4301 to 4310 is 13.8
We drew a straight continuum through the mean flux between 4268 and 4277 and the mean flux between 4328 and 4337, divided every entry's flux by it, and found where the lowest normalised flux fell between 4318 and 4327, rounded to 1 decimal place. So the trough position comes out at 4326.0 angstrom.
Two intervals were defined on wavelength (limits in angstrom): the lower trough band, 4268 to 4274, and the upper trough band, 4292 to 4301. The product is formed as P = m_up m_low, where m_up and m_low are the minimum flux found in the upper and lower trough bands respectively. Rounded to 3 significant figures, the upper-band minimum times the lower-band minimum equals 129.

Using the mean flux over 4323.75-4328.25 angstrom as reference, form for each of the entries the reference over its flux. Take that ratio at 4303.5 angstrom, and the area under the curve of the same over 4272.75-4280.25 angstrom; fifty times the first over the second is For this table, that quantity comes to 8.3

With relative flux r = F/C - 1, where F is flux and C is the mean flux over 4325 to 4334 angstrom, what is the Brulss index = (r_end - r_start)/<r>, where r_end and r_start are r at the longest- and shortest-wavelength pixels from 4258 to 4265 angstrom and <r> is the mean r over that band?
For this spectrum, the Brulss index -0.4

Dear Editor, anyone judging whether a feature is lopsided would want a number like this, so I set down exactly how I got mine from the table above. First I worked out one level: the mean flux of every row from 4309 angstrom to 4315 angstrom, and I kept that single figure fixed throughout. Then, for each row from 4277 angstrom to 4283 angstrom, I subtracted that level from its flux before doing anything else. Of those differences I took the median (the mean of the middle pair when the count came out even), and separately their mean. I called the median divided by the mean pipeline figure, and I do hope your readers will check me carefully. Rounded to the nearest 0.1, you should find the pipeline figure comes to 1.1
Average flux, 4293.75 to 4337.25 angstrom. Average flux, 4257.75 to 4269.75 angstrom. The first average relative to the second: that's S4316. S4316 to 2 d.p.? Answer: 0.90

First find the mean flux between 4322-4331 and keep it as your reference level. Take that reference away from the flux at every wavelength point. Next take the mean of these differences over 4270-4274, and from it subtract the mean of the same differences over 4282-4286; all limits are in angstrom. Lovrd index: -1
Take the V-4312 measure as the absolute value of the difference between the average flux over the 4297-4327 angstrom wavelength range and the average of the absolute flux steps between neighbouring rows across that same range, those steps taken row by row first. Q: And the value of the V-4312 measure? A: 11.5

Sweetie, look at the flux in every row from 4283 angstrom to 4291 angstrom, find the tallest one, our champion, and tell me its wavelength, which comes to 4285.5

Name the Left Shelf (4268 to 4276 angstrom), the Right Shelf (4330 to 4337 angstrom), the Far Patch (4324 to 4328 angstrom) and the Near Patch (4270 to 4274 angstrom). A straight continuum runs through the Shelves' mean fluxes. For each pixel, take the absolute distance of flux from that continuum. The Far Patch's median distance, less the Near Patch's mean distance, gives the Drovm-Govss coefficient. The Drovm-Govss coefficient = 2.1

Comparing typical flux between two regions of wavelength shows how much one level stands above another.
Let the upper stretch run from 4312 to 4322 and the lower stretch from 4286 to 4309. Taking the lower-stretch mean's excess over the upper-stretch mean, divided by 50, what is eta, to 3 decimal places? -0.037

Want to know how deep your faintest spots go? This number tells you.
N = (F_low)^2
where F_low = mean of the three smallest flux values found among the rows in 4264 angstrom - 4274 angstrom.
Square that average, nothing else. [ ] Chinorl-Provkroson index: 173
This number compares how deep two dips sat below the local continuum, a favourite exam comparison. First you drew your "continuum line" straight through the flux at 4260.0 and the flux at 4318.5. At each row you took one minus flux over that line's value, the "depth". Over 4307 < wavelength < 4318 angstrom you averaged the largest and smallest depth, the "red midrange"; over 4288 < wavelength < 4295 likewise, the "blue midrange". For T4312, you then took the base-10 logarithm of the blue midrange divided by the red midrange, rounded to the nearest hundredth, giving -0.19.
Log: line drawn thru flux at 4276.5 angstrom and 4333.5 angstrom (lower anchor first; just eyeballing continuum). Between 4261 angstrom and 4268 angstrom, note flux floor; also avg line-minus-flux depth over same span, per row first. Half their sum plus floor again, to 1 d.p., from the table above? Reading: 18.7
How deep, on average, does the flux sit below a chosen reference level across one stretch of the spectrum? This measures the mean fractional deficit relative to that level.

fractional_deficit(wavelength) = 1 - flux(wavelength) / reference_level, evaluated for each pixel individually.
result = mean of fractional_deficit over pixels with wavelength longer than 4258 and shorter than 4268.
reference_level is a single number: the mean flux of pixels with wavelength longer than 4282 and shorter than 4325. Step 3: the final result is -0.13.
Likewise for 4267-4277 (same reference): -0.06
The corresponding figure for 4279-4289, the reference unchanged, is -0.08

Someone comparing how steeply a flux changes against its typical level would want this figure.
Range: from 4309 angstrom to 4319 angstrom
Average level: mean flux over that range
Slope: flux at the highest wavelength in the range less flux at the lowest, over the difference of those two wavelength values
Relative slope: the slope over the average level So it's 0.057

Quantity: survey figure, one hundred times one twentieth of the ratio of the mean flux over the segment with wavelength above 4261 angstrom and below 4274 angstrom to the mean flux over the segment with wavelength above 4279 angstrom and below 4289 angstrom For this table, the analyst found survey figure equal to 5.0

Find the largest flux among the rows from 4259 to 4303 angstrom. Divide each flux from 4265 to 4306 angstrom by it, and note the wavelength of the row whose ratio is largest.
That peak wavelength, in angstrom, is 4279.5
